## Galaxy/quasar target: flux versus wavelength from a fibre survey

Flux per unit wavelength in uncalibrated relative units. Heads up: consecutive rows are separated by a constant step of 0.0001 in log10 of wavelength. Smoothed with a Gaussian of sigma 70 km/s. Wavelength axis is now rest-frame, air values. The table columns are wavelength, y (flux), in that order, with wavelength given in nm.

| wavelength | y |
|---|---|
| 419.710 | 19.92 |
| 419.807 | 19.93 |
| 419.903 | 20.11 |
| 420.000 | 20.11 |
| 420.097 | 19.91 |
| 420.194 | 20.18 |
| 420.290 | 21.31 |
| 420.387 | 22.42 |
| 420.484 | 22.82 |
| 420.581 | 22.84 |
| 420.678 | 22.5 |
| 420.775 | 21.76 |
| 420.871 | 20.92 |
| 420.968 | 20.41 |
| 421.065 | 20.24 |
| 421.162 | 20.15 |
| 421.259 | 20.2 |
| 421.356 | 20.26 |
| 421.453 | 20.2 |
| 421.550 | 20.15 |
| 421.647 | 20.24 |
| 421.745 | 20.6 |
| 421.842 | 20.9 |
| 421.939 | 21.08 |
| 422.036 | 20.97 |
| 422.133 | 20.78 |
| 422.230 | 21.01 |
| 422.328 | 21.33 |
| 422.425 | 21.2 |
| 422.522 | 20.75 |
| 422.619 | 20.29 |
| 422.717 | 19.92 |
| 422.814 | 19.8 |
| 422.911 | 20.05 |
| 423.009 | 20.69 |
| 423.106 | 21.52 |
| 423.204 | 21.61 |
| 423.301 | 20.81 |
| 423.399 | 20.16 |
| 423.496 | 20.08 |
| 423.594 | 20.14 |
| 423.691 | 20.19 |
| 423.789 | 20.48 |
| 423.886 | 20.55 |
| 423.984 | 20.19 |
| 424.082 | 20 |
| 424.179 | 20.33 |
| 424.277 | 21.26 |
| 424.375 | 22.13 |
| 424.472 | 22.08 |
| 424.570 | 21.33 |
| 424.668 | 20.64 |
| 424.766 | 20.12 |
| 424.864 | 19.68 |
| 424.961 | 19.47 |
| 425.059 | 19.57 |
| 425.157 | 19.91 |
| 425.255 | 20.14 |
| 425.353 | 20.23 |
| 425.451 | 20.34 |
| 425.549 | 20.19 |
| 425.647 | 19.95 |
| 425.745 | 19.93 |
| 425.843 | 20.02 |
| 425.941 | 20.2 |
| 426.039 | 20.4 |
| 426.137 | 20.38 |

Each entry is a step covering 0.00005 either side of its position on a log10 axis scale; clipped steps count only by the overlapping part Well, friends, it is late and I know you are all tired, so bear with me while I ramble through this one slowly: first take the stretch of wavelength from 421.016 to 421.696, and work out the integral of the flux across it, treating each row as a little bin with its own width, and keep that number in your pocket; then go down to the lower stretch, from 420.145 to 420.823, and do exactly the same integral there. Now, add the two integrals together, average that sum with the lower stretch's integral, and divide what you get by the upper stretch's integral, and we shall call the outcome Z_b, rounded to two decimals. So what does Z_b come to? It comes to 1.59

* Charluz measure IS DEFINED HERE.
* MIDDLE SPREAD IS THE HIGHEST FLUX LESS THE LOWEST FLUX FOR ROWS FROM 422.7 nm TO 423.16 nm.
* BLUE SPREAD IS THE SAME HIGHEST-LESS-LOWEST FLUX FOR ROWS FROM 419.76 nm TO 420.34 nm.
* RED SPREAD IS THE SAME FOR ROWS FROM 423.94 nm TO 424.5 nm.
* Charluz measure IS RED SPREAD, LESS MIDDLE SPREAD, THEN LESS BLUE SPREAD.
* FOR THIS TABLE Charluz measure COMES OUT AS -1.0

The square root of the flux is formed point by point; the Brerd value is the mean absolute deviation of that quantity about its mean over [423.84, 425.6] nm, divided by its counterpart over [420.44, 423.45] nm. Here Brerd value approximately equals 0.96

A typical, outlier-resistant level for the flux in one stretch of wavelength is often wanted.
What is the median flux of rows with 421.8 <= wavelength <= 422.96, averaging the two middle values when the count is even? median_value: 20.8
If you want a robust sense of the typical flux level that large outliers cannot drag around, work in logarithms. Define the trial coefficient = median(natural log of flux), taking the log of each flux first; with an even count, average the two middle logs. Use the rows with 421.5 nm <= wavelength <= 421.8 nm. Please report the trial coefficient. 3.01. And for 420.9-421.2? 3.01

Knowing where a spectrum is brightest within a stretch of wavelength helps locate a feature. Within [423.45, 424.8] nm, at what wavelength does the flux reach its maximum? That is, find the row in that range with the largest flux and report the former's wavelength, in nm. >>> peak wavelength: 424.375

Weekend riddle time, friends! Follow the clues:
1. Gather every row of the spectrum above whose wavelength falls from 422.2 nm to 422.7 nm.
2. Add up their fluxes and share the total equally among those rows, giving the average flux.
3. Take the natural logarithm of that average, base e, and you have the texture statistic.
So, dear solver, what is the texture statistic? 3.04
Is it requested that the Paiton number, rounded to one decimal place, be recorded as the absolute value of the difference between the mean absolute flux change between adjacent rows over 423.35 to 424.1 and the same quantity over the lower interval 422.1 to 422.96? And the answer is 0.1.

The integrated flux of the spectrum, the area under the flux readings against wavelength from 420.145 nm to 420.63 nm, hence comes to 10.6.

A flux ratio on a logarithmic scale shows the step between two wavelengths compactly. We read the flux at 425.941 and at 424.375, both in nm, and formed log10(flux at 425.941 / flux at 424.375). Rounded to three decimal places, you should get -0.040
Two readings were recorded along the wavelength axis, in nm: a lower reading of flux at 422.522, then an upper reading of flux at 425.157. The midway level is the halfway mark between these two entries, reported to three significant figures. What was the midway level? 20.3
